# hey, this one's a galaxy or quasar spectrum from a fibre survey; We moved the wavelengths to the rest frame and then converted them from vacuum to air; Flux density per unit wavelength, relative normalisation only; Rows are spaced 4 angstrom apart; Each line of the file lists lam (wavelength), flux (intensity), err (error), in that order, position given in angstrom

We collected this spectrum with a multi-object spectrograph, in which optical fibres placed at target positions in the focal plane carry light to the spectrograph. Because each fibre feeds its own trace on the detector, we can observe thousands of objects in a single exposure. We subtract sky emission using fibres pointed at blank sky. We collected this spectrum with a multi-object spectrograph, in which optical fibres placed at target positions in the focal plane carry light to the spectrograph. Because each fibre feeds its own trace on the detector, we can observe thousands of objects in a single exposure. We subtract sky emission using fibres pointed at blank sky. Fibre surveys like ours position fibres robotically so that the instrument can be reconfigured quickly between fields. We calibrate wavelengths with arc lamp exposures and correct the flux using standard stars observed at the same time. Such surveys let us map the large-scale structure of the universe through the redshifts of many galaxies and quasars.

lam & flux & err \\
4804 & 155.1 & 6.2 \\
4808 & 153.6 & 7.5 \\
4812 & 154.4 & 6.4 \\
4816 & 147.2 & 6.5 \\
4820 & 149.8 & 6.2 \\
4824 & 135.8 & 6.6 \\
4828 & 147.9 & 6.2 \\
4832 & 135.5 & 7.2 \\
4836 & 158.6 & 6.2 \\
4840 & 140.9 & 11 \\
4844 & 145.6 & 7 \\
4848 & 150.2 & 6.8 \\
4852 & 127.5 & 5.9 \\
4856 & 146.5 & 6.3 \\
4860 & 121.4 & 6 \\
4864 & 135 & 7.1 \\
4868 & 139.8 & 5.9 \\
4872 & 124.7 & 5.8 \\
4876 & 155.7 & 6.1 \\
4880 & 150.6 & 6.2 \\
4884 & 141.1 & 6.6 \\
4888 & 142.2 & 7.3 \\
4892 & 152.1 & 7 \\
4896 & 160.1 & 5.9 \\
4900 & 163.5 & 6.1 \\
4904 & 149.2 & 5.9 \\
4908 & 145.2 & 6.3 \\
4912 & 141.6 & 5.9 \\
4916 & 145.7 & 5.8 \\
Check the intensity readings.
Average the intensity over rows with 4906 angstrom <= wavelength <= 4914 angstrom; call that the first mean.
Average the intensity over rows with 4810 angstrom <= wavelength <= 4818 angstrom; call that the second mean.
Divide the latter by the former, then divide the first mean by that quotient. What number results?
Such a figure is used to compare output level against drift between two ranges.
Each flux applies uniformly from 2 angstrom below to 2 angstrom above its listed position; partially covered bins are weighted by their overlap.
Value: 136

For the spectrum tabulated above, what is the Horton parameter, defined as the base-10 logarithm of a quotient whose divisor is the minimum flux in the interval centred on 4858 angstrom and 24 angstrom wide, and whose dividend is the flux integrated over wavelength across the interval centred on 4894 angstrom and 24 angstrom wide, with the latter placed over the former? 1.48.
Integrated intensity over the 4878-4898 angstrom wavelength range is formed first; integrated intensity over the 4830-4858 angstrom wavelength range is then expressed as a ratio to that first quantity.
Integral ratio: 1.3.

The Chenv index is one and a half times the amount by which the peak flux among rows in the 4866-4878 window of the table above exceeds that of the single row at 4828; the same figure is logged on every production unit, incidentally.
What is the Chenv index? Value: 12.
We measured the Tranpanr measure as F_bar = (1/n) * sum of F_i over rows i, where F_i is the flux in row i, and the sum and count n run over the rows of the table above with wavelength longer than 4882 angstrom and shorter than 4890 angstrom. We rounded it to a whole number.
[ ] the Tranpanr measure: 142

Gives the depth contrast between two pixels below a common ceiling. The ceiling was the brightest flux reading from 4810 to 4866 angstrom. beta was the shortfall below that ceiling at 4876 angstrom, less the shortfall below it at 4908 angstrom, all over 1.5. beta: -7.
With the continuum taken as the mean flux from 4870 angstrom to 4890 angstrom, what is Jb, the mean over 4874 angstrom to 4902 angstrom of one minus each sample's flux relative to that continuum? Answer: -0.07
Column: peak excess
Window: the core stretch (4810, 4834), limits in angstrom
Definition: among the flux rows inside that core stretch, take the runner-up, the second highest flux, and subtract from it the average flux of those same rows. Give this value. 4.7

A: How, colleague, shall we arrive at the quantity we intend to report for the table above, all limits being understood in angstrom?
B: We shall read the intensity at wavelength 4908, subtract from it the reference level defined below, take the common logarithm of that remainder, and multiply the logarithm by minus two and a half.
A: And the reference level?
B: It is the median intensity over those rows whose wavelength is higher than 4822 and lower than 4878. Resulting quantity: -1.7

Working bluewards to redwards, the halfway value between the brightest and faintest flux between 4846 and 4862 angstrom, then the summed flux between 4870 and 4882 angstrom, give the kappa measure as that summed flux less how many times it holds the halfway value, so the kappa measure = 428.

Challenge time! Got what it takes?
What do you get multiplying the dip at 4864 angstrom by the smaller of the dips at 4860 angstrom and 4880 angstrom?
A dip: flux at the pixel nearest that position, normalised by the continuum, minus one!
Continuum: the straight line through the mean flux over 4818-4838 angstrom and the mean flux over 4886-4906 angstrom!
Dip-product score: 0.018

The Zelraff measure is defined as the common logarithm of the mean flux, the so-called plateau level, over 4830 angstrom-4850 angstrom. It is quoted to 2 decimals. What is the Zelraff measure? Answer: 2.16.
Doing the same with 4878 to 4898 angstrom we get 2.17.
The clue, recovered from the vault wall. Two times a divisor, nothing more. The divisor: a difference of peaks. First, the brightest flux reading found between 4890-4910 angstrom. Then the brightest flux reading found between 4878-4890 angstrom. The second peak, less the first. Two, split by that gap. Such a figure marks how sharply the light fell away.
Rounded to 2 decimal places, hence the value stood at -0.16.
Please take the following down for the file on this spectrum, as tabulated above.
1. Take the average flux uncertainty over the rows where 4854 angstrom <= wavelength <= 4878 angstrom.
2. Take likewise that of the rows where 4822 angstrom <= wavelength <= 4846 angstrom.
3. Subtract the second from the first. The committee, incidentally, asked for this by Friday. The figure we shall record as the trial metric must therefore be -1.2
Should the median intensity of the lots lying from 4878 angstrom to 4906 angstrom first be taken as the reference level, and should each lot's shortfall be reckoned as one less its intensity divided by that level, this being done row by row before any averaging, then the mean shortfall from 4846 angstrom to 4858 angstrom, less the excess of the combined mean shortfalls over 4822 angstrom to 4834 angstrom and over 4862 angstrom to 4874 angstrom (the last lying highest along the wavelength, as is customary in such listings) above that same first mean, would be -0.07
